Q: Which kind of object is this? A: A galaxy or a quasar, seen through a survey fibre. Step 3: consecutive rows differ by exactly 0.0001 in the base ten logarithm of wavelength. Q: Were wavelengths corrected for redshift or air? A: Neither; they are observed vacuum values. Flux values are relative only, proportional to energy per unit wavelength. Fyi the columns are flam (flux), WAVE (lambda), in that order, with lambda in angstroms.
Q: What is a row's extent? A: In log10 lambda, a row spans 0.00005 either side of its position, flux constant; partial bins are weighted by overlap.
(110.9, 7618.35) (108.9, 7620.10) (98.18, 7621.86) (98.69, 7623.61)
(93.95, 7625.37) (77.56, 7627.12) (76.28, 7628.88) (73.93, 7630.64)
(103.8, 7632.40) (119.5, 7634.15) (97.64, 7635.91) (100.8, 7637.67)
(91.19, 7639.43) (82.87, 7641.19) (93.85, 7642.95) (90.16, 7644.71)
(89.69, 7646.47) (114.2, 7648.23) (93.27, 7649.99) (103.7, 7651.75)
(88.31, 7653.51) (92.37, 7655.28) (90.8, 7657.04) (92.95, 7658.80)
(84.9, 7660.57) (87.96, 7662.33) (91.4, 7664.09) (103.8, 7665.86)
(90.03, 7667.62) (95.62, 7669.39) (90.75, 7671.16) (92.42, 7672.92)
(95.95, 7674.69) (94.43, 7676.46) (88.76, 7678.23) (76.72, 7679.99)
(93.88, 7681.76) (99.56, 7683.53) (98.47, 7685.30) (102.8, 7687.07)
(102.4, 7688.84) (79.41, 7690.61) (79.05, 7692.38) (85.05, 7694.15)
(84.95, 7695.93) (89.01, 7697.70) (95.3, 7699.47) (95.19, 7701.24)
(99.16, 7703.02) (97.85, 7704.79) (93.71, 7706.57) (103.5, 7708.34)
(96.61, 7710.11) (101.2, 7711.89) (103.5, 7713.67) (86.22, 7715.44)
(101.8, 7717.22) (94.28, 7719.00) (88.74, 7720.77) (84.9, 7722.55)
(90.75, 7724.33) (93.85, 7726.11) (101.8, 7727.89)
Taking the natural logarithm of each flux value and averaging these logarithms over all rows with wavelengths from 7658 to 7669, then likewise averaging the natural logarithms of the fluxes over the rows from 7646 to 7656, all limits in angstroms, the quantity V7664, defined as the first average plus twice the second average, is 13.7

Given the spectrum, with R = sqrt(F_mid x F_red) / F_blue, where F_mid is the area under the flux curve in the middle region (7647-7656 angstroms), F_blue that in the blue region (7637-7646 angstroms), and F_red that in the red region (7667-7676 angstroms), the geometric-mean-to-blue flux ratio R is 1.04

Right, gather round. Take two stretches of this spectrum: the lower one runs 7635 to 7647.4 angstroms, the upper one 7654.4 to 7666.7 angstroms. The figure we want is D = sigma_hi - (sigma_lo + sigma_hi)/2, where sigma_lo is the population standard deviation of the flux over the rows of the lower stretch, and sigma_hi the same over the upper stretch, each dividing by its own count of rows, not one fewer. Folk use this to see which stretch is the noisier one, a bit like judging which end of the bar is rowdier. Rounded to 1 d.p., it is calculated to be 0.0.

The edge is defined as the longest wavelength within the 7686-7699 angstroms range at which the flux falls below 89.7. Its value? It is 7697.70 angstroms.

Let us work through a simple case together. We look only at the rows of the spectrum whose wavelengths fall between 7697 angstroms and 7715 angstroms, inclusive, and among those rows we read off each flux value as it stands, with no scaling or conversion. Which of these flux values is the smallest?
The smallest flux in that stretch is 89.01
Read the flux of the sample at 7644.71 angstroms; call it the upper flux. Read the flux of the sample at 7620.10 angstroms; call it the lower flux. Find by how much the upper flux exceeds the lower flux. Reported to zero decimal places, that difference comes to -19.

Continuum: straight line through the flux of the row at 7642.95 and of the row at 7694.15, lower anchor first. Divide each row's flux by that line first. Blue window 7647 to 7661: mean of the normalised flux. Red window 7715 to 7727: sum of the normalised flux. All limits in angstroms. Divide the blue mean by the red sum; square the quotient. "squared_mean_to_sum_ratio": 0.017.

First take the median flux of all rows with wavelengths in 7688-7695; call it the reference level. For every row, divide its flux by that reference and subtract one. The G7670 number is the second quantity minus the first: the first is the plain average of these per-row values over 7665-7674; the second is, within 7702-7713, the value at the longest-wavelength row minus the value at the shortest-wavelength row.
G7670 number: -0.125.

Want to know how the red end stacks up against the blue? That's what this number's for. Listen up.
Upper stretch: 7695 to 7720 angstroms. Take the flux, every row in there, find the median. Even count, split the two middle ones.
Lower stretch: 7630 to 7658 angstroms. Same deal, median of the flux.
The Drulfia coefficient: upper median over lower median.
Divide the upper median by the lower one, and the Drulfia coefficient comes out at 1.03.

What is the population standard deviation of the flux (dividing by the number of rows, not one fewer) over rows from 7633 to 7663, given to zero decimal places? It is 9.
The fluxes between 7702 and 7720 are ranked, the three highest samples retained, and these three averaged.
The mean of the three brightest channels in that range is 103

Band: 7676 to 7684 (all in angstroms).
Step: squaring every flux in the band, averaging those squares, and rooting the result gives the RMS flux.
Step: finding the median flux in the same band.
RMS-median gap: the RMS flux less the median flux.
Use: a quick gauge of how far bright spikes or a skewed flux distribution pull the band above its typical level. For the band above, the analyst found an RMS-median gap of -3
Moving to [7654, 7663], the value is -1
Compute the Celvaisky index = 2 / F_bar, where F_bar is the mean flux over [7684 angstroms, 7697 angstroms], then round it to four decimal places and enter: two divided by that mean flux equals 0.0221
